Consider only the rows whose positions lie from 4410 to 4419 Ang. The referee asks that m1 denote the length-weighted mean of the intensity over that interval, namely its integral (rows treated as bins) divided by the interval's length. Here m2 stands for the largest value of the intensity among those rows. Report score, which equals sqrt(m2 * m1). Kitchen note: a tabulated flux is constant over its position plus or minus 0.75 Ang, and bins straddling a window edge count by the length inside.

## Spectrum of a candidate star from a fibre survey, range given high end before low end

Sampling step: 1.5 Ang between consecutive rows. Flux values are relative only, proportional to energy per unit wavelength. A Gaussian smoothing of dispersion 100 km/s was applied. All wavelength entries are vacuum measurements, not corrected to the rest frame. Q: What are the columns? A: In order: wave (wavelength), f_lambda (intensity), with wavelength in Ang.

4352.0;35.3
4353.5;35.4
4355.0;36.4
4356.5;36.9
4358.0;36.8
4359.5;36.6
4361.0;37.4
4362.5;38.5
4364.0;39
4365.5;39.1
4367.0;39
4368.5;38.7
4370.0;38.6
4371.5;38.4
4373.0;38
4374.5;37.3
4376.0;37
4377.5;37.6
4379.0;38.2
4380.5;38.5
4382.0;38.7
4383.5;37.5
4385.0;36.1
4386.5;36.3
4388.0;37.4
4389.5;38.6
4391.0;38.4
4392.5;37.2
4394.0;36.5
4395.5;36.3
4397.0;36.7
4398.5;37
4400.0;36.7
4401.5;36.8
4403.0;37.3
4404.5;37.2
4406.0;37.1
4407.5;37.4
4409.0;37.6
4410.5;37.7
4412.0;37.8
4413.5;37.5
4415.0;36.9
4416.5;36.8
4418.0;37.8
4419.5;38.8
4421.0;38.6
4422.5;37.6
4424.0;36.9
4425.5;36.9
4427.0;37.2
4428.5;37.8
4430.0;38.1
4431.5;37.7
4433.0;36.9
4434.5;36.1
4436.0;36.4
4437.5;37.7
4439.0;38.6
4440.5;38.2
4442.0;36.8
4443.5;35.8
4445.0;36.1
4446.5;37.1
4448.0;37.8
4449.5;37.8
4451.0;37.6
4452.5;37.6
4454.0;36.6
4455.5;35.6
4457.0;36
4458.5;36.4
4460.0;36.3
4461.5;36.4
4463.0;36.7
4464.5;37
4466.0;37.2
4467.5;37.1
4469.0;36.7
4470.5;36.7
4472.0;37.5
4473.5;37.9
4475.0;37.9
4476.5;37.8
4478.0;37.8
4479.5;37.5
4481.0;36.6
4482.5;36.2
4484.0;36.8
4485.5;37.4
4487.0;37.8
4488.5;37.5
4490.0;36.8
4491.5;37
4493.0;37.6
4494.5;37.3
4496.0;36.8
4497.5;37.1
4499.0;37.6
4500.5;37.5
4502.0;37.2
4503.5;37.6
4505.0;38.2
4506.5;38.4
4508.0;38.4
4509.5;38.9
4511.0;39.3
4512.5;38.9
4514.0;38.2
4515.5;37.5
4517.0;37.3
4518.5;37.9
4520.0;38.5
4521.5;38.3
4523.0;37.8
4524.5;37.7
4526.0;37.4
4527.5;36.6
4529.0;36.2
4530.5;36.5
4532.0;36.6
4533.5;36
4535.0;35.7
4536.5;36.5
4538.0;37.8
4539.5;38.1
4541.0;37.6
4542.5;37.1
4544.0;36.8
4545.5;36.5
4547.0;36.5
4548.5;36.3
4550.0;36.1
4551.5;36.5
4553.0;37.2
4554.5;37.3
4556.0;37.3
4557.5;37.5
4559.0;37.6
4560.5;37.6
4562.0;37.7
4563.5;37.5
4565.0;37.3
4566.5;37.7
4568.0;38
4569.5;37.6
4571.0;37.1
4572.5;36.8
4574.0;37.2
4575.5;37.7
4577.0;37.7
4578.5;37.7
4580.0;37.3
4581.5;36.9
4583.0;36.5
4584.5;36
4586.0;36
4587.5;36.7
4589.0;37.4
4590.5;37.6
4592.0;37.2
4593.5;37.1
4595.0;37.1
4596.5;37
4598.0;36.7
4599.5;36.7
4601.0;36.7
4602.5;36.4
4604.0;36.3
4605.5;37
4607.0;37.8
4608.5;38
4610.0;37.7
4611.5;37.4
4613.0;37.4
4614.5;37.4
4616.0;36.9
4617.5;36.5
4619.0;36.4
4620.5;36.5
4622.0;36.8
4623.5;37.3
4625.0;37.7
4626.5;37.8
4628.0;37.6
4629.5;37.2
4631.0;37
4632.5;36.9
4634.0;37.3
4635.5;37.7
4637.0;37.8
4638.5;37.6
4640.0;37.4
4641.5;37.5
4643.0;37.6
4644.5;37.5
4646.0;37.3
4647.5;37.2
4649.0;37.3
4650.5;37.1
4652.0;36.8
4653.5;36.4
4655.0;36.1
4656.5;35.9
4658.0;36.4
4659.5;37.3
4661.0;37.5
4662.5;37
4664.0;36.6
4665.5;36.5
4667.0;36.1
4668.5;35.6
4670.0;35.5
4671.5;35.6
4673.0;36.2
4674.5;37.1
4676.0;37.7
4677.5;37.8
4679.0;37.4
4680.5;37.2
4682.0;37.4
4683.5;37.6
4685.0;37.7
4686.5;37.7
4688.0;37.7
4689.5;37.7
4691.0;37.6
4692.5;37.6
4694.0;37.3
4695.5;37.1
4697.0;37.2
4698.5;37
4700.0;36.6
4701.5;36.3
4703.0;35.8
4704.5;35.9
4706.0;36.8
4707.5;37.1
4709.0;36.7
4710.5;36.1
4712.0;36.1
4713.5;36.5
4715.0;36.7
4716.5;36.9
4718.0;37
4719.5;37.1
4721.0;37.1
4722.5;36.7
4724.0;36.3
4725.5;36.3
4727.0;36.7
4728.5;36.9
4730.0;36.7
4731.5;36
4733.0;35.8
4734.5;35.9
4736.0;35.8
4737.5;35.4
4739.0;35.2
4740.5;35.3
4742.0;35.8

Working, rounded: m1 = 37.4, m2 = 37.8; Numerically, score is 37.6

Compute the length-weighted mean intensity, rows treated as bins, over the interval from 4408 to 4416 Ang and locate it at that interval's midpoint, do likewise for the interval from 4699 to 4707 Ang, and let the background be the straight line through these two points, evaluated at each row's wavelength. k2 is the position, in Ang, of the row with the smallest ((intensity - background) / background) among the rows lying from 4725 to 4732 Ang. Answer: 4731.5 Ang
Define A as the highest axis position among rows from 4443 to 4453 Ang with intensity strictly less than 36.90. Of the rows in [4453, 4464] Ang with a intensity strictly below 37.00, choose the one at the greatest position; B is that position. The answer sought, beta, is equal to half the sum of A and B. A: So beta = 4454.0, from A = 4445.0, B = 4463.0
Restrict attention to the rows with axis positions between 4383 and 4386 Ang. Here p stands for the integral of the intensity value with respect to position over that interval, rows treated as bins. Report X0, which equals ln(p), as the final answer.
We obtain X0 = 4.70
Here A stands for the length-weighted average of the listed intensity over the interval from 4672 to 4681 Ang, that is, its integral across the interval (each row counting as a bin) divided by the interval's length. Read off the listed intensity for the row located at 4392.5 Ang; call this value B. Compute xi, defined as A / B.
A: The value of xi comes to 1.00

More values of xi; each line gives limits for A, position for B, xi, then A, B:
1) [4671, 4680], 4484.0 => 1.01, 37.0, 36.8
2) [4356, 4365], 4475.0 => 0.99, 37.6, 37.9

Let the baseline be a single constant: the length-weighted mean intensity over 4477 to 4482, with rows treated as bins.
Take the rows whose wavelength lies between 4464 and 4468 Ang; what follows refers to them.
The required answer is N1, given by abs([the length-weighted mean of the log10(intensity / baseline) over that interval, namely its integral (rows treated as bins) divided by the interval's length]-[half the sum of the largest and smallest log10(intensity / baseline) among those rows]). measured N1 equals 0.0001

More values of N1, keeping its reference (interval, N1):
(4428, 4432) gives 0.0002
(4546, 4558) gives 0.0002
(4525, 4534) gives 0.0012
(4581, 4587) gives 0.0013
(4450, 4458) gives 0.0013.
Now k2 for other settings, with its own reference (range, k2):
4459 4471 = 4460.0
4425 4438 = 4434.5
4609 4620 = 4619.0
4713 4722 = 4713.5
